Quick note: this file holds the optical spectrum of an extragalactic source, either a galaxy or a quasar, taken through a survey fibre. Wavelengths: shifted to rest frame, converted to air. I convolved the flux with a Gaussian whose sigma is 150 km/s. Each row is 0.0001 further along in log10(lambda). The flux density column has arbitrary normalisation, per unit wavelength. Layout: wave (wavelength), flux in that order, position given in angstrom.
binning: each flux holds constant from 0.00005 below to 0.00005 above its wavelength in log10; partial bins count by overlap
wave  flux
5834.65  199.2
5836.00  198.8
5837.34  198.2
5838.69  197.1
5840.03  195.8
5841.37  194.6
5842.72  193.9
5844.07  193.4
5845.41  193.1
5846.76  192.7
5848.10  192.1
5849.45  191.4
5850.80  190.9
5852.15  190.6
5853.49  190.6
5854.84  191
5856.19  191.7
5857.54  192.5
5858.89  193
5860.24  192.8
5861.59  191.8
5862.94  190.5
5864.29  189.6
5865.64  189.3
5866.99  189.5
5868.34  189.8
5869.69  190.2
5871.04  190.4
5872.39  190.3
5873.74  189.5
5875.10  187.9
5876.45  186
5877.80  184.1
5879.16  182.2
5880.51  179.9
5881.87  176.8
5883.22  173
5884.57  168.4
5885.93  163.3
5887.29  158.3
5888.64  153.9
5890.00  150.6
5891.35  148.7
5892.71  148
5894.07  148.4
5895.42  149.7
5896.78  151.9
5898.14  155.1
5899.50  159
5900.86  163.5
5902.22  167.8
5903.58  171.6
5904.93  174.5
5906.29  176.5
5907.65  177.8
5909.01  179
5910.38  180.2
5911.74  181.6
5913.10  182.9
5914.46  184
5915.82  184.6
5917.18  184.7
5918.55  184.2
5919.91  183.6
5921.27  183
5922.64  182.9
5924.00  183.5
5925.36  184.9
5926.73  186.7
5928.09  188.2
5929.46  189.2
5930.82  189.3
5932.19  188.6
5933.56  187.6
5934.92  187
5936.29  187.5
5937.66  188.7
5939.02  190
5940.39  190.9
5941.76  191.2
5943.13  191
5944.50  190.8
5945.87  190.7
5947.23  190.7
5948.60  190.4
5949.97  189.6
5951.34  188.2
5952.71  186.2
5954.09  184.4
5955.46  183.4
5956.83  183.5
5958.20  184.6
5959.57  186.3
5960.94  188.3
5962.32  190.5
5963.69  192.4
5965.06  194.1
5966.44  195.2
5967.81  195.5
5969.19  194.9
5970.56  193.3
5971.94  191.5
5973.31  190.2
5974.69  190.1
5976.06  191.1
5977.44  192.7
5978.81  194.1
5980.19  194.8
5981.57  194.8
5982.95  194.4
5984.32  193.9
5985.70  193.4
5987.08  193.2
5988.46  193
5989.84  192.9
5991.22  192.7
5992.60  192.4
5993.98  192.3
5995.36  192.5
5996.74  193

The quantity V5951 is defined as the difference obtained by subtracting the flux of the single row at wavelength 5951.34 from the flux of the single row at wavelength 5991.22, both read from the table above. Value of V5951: 4.5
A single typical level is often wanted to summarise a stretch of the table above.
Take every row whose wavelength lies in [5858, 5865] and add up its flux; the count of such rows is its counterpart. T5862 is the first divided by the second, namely 192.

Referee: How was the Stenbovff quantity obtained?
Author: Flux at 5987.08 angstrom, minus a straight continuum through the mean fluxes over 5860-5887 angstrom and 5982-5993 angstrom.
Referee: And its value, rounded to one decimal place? 0.0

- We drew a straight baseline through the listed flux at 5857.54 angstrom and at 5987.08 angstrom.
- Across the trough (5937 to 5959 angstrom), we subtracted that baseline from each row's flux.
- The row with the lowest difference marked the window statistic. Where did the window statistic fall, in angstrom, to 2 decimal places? 5955.46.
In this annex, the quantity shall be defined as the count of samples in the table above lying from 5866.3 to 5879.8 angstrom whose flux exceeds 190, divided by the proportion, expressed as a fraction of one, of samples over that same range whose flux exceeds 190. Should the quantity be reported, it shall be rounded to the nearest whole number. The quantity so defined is 10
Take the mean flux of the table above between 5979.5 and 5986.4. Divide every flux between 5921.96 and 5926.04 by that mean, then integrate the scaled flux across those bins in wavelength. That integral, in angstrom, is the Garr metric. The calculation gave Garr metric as 3.87 angstrom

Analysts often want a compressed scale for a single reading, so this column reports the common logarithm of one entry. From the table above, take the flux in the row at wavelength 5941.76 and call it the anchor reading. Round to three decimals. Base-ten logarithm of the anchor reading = 2.281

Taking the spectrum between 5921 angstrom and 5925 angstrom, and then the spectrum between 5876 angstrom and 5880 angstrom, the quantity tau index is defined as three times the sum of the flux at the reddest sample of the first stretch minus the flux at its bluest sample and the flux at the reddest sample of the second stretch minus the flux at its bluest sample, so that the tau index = -10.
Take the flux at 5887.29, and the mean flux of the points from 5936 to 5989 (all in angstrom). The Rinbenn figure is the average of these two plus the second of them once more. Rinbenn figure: 365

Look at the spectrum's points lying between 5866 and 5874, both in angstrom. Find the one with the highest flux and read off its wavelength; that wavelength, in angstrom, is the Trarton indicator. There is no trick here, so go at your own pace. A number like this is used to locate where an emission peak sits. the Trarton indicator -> 5871.04 angstrom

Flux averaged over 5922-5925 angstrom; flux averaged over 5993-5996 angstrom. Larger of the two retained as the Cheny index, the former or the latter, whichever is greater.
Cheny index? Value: 192.4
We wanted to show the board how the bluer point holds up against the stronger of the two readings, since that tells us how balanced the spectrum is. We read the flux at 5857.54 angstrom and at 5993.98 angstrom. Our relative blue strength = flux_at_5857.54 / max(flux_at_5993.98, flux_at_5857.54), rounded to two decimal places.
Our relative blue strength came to 1.00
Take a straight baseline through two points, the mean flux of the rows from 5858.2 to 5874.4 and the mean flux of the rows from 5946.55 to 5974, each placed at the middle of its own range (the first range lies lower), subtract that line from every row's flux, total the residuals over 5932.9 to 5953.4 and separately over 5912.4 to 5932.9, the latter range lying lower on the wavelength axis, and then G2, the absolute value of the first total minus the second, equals 63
